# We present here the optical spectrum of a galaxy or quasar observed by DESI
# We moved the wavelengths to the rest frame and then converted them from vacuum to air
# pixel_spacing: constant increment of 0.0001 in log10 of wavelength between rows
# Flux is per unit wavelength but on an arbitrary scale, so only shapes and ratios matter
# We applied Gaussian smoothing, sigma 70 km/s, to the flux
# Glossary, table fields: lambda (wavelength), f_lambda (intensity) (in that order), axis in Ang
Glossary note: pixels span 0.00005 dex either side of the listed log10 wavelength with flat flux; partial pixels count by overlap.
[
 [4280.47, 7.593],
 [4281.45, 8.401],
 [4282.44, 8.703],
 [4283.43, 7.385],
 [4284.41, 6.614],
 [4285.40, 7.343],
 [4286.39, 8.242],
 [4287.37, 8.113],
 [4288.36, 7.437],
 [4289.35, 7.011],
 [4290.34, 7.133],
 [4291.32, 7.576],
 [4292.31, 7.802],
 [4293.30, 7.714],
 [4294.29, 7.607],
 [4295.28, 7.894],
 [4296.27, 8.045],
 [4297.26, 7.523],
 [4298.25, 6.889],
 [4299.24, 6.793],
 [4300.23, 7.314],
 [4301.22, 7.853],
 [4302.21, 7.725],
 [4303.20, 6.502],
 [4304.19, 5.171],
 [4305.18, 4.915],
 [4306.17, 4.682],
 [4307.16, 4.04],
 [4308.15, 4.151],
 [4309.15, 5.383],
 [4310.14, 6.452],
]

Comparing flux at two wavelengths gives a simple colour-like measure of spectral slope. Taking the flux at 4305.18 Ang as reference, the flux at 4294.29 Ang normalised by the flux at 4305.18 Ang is 1.55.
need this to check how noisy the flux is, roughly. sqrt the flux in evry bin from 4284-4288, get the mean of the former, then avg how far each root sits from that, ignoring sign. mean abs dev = 0.109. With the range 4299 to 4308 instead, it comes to 0.258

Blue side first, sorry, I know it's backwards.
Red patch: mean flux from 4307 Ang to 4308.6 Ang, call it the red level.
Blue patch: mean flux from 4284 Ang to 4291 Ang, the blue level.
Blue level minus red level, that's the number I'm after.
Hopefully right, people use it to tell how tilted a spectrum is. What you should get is 3.3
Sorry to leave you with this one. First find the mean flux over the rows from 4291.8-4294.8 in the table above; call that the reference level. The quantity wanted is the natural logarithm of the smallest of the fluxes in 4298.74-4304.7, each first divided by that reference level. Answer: -0.40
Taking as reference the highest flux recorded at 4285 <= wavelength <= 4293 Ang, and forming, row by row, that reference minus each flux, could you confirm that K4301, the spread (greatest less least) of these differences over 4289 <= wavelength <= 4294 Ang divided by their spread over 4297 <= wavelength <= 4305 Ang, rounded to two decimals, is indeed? 0.29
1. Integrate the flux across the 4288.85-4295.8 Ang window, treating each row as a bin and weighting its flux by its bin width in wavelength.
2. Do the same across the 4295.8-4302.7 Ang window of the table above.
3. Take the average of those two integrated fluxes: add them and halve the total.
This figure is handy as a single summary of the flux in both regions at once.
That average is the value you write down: 51.9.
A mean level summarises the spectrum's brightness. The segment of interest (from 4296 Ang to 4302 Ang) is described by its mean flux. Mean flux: 7.4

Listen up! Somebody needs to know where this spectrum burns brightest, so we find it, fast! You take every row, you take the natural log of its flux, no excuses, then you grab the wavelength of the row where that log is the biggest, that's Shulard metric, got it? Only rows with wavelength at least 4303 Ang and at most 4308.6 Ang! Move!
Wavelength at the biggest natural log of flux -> 4303.20 Ang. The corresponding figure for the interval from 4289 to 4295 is 4292.31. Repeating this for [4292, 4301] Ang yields 4296.27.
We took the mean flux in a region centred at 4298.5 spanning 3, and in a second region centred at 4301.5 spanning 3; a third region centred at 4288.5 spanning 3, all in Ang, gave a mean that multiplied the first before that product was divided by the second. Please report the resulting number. 7.0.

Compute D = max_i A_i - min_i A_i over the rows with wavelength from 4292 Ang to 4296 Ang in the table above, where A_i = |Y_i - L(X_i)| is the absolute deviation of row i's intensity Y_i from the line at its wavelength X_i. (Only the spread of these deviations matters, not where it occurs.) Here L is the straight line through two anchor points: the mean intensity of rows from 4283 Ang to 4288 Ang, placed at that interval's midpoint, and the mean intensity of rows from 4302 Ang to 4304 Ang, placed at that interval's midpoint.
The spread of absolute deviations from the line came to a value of 0.3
